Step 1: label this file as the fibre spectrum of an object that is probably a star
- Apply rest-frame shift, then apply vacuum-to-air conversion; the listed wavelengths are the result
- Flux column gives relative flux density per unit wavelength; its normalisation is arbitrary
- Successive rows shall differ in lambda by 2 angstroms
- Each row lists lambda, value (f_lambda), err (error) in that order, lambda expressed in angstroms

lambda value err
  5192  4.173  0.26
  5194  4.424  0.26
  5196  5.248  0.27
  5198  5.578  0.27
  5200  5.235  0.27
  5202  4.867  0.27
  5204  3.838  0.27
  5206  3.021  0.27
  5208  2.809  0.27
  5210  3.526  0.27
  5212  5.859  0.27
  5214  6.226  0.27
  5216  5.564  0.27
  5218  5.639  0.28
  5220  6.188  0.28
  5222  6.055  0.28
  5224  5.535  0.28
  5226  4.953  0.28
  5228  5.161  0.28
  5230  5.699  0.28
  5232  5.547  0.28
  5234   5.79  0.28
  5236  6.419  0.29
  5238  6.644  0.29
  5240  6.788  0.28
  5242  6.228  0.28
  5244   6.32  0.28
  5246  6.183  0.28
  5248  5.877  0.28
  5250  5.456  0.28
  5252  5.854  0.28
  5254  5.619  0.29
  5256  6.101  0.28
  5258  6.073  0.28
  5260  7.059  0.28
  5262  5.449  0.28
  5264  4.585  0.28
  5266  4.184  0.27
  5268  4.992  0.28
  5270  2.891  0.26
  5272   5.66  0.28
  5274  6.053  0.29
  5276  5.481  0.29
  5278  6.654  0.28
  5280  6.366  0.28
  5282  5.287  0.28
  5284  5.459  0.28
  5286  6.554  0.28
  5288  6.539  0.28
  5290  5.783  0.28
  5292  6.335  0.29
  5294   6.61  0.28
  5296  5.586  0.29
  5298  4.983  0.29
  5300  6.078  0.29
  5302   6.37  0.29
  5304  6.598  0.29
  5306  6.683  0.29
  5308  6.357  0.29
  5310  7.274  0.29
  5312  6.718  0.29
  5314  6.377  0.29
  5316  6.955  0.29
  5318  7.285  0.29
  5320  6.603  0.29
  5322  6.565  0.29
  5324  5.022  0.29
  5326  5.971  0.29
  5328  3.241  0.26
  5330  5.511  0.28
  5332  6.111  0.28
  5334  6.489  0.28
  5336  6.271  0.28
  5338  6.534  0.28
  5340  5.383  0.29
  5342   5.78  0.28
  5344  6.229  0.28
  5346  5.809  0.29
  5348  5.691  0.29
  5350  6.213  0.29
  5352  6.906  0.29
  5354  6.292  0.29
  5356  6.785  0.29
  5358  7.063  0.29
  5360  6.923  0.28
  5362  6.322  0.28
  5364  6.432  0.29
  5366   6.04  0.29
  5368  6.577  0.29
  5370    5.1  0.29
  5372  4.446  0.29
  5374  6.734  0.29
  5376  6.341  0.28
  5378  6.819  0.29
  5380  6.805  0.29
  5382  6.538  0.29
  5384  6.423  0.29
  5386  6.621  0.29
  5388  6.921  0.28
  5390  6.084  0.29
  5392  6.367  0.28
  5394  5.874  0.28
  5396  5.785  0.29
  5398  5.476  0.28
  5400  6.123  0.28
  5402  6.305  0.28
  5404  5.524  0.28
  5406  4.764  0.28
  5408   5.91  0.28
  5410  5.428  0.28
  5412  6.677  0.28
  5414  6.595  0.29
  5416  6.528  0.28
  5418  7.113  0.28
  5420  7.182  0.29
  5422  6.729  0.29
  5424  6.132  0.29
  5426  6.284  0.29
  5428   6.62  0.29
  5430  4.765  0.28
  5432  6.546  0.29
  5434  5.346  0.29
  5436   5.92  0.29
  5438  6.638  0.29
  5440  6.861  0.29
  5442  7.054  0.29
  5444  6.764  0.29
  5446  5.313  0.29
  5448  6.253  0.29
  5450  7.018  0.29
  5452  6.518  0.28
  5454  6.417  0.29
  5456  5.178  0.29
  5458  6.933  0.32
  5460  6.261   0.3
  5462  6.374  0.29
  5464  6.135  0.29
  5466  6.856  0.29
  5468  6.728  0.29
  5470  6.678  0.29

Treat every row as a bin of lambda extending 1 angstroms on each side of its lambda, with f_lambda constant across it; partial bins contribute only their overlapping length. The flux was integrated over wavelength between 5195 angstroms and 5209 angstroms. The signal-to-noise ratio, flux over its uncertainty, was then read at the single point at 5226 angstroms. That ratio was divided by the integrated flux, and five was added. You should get 5.29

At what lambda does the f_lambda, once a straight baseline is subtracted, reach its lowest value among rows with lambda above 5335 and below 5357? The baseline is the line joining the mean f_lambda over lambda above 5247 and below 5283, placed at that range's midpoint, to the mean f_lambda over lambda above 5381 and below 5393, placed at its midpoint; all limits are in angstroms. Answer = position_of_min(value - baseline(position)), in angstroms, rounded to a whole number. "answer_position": 5340 angstroms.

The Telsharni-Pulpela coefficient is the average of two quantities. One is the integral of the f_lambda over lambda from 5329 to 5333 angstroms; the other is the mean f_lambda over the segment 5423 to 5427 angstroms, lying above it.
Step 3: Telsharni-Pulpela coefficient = 14.7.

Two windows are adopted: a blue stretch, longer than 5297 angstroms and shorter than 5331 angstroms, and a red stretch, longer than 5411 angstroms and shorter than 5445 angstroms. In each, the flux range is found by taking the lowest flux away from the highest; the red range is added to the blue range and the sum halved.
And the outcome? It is 3.2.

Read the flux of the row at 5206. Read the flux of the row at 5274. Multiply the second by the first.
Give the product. 18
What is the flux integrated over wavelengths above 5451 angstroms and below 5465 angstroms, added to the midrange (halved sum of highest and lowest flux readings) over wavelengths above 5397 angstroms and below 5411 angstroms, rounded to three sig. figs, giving 93.2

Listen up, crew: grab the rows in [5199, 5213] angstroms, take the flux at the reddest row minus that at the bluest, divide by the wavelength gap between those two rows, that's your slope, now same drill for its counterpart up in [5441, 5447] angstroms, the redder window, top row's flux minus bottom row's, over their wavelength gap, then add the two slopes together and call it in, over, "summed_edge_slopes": -0.383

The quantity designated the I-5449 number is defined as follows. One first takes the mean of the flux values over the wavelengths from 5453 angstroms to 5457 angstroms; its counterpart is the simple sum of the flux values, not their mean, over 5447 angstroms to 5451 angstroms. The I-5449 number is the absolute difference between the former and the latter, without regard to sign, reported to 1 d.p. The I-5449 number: 7.5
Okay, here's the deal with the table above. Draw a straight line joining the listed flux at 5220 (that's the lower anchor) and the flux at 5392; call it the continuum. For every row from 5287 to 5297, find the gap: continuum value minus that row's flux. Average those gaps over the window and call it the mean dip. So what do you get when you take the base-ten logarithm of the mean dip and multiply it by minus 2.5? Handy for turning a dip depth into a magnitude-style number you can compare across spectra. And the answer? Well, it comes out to 2.6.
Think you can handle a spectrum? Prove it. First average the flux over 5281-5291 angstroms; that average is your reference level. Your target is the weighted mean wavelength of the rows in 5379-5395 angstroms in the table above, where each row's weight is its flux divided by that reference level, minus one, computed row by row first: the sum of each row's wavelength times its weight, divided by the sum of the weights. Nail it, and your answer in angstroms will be 5385.1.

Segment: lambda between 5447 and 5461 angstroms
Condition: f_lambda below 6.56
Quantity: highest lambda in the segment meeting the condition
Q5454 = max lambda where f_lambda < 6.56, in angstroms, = 5460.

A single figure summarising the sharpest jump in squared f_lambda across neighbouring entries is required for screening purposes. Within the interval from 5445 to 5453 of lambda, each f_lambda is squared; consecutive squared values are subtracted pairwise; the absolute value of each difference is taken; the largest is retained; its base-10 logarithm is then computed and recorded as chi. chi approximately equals 1.0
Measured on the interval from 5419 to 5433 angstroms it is 1.3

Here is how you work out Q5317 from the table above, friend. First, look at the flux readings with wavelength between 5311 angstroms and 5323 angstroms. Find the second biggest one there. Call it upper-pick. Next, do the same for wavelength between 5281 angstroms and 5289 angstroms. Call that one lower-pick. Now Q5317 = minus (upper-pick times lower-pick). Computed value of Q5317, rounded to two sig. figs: -45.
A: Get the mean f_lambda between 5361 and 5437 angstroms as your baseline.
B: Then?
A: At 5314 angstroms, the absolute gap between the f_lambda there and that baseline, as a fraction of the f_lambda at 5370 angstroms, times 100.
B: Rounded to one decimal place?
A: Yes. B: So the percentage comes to 4.2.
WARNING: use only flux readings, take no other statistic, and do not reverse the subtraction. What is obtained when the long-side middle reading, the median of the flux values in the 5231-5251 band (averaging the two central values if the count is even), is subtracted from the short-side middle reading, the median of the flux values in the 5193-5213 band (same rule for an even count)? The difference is -1.6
